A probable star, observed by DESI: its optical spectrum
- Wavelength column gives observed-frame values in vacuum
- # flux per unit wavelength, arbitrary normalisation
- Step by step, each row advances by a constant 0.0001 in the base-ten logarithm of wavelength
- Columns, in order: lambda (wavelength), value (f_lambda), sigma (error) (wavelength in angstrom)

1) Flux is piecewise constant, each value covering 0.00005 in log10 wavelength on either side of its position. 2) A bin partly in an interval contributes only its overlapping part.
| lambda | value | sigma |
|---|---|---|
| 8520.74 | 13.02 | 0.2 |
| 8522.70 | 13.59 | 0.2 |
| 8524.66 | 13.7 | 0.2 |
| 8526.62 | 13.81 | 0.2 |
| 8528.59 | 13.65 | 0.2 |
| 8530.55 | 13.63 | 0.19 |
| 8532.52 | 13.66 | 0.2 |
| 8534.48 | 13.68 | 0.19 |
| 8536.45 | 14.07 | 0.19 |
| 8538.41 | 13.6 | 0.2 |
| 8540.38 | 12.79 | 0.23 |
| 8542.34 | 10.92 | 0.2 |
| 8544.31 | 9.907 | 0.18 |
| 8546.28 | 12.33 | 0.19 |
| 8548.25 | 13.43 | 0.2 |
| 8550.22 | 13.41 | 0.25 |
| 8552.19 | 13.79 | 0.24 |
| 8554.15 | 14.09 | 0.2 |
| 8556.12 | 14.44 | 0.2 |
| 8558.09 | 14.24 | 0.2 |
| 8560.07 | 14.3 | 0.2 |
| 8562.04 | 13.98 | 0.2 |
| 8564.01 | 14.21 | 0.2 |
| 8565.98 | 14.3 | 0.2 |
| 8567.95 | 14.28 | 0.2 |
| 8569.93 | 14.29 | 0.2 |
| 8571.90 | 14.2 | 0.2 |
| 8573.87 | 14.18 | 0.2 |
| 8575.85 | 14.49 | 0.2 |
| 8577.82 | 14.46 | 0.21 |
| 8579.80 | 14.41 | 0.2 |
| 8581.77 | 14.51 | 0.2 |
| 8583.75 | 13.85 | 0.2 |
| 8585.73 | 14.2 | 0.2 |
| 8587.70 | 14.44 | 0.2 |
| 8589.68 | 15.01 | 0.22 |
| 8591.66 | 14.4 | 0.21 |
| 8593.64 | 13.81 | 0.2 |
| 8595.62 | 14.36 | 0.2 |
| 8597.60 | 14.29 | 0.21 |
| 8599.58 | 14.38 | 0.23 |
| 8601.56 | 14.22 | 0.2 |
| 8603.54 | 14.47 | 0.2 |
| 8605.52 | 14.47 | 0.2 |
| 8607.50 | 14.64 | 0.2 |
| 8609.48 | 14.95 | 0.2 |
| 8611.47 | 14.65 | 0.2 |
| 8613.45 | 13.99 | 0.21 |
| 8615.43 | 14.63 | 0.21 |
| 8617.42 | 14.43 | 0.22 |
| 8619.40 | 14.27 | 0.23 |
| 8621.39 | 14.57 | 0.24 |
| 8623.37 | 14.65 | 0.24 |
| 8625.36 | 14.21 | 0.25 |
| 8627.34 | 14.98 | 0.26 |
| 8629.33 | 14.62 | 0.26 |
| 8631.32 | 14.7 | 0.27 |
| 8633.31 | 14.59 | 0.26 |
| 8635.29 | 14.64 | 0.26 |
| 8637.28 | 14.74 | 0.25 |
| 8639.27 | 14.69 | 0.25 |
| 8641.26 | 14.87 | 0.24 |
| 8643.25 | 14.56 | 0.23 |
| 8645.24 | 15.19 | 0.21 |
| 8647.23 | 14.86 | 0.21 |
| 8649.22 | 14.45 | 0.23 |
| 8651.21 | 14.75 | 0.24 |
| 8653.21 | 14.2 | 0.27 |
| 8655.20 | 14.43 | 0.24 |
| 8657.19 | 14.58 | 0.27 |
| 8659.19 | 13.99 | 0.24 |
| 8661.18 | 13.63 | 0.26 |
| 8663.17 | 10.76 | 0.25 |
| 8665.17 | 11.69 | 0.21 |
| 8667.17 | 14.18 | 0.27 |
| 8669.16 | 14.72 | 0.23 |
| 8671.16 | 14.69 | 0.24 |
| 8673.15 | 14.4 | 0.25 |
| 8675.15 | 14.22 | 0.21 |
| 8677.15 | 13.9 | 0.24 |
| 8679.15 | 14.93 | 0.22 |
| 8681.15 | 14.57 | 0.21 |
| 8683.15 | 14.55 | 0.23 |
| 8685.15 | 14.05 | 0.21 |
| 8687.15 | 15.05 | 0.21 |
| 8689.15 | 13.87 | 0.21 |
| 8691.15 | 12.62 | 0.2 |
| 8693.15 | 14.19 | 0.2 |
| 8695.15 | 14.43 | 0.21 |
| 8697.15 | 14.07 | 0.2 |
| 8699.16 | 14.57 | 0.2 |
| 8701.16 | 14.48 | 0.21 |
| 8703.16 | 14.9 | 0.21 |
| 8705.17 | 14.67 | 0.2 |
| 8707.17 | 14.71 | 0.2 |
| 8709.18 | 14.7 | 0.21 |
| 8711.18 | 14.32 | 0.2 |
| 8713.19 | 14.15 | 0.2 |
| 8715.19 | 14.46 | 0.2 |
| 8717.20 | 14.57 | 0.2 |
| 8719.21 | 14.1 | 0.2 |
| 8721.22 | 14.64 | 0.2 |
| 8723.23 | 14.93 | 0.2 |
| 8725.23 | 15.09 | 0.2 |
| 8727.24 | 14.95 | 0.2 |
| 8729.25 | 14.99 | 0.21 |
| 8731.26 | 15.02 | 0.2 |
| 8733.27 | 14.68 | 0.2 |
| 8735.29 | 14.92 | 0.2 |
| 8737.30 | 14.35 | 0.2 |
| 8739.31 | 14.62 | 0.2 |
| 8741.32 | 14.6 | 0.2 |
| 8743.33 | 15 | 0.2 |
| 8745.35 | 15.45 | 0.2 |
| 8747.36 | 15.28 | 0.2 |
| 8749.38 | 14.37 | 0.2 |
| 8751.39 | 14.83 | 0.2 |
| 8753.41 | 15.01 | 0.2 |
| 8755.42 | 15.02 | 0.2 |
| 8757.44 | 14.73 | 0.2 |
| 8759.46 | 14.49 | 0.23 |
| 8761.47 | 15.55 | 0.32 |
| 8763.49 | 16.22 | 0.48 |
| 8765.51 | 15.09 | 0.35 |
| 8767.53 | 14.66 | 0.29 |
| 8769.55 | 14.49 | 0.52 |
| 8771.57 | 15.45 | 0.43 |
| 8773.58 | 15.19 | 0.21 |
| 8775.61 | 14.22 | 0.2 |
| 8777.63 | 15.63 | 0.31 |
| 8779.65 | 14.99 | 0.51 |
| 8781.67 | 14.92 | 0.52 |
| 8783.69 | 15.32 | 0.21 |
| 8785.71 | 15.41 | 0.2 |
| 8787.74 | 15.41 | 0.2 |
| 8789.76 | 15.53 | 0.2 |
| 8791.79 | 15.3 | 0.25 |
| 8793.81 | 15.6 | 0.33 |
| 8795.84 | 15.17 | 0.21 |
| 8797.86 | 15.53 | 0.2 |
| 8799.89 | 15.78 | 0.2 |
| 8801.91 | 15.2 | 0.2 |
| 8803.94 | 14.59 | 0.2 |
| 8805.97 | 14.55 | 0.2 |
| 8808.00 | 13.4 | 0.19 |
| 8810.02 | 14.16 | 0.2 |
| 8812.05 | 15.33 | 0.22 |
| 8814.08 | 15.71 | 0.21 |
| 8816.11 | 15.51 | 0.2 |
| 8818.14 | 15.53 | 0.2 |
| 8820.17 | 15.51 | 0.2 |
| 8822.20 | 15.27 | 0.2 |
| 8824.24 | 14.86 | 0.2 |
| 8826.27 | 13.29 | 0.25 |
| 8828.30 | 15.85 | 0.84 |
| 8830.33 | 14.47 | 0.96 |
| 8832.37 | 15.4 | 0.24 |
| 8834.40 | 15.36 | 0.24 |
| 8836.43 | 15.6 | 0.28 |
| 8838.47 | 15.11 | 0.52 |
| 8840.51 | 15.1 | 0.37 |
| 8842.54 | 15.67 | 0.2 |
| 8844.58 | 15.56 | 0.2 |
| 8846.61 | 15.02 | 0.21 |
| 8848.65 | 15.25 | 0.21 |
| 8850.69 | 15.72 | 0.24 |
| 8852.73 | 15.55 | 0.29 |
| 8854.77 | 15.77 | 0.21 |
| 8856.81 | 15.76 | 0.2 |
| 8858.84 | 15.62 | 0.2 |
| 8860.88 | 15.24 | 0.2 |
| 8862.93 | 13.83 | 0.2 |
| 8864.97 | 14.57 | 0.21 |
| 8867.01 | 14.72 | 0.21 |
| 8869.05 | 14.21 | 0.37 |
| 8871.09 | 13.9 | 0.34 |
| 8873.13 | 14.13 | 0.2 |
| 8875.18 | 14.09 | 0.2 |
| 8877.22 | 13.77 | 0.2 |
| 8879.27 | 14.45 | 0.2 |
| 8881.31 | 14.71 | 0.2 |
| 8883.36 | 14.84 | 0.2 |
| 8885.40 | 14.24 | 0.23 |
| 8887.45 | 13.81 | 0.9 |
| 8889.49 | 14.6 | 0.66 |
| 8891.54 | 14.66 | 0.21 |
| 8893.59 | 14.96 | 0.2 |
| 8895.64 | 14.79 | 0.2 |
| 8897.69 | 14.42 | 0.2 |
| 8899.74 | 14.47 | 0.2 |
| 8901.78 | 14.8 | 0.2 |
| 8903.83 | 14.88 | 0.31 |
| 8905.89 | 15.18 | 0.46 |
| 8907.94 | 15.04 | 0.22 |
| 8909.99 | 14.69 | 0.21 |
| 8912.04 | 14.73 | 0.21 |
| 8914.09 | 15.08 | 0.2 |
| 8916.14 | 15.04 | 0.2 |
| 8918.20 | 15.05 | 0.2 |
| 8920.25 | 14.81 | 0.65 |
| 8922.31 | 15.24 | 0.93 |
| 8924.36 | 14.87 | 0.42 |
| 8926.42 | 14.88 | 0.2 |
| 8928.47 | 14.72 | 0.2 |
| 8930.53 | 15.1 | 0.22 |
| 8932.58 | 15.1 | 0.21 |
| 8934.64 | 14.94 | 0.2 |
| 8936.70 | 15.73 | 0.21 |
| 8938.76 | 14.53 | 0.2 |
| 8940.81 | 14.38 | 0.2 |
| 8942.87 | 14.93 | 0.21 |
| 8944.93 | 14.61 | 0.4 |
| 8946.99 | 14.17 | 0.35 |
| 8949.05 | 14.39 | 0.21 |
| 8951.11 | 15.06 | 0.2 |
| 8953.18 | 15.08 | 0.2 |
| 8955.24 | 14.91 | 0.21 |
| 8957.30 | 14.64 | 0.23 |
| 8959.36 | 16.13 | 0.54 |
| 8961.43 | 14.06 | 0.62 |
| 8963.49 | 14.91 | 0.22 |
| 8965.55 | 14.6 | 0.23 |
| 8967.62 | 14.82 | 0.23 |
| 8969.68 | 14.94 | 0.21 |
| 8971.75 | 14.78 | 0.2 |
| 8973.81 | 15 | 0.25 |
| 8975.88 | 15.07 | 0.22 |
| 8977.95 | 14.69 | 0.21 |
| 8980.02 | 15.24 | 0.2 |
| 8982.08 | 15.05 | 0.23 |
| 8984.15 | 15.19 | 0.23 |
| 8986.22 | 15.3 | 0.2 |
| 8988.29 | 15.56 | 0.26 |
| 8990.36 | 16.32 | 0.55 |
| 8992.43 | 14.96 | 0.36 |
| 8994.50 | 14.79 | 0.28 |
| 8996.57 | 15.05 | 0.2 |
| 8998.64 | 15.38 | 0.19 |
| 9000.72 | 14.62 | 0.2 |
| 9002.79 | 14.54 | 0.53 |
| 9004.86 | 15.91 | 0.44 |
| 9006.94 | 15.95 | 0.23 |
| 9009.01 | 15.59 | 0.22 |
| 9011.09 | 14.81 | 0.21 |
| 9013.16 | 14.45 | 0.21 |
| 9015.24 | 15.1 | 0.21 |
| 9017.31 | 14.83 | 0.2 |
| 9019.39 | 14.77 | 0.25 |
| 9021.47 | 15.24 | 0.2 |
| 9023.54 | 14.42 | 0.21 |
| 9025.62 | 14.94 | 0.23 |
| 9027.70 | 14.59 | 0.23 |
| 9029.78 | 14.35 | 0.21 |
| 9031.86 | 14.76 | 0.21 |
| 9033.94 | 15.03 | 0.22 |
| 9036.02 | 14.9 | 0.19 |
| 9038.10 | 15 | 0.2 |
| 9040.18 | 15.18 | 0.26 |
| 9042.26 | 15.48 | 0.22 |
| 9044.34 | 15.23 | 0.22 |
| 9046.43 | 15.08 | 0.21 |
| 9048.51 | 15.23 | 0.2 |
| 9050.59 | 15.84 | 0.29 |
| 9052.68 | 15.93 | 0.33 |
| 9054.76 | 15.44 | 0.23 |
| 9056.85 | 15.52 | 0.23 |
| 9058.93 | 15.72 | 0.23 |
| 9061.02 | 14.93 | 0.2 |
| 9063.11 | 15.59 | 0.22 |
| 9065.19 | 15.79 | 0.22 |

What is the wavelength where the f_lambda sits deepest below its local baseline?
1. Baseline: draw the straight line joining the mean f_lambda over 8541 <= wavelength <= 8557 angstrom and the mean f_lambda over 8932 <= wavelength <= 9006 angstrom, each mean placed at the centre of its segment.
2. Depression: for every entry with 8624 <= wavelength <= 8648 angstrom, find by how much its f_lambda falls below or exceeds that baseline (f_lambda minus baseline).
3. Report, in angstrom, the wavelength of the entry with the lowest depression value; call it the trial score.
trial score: 8625.36 angstrom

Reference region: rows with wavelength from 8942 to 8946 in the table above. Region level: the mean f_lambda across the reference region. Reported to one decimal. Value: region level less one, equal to 13.8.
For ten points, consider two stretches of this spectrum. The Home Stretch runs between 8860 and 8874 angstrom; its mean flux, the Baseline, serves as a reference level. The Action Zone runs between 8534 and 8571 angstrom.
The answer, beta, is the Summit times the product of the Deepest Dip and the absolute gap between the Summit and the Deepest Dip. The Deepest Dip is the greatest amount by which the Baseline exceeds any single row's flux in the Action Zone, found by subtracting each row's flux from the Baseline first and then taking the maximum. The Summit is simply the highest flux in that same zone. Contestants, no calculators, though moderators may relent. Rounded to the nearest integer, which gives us 643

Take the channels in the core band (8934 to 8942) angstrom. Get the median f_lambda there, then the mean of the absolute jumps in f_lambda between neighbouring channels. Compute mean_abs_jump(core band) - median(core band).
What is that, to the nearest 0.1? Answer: -14.0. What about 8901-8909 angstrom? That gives -14.8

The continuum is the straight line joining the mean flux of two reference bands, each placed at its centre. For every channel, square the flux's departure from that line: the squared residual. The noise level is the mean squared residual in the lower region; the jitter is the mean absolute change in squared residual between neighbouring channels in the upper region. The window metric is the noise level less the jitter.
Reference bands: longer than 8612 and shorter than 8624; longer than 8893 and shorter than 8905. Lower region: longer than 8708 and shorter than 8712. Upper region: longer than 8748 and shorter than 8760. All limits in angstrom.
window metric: -0.04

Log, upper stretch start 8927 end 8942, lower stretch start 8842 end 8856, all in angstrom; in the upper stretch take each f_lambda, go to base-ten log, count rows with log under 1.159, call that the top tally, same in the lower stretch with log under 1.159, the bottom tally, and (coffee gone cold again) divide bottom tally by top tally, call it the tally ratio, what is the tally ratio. 0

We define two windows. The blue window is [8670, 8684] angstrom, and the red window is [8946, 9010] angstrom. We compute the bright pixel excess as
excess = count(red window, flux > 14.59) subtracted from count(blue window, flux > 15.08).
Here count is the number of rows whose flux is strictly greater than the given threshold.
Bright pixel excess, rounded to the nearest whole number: -27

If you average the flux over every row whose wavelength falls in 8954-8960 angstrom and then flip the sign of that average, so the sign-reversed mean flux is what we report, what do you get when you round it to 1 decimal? -15.2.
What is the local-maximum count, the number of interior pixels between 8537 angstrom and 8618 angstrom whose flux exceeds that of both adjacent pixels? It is 12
